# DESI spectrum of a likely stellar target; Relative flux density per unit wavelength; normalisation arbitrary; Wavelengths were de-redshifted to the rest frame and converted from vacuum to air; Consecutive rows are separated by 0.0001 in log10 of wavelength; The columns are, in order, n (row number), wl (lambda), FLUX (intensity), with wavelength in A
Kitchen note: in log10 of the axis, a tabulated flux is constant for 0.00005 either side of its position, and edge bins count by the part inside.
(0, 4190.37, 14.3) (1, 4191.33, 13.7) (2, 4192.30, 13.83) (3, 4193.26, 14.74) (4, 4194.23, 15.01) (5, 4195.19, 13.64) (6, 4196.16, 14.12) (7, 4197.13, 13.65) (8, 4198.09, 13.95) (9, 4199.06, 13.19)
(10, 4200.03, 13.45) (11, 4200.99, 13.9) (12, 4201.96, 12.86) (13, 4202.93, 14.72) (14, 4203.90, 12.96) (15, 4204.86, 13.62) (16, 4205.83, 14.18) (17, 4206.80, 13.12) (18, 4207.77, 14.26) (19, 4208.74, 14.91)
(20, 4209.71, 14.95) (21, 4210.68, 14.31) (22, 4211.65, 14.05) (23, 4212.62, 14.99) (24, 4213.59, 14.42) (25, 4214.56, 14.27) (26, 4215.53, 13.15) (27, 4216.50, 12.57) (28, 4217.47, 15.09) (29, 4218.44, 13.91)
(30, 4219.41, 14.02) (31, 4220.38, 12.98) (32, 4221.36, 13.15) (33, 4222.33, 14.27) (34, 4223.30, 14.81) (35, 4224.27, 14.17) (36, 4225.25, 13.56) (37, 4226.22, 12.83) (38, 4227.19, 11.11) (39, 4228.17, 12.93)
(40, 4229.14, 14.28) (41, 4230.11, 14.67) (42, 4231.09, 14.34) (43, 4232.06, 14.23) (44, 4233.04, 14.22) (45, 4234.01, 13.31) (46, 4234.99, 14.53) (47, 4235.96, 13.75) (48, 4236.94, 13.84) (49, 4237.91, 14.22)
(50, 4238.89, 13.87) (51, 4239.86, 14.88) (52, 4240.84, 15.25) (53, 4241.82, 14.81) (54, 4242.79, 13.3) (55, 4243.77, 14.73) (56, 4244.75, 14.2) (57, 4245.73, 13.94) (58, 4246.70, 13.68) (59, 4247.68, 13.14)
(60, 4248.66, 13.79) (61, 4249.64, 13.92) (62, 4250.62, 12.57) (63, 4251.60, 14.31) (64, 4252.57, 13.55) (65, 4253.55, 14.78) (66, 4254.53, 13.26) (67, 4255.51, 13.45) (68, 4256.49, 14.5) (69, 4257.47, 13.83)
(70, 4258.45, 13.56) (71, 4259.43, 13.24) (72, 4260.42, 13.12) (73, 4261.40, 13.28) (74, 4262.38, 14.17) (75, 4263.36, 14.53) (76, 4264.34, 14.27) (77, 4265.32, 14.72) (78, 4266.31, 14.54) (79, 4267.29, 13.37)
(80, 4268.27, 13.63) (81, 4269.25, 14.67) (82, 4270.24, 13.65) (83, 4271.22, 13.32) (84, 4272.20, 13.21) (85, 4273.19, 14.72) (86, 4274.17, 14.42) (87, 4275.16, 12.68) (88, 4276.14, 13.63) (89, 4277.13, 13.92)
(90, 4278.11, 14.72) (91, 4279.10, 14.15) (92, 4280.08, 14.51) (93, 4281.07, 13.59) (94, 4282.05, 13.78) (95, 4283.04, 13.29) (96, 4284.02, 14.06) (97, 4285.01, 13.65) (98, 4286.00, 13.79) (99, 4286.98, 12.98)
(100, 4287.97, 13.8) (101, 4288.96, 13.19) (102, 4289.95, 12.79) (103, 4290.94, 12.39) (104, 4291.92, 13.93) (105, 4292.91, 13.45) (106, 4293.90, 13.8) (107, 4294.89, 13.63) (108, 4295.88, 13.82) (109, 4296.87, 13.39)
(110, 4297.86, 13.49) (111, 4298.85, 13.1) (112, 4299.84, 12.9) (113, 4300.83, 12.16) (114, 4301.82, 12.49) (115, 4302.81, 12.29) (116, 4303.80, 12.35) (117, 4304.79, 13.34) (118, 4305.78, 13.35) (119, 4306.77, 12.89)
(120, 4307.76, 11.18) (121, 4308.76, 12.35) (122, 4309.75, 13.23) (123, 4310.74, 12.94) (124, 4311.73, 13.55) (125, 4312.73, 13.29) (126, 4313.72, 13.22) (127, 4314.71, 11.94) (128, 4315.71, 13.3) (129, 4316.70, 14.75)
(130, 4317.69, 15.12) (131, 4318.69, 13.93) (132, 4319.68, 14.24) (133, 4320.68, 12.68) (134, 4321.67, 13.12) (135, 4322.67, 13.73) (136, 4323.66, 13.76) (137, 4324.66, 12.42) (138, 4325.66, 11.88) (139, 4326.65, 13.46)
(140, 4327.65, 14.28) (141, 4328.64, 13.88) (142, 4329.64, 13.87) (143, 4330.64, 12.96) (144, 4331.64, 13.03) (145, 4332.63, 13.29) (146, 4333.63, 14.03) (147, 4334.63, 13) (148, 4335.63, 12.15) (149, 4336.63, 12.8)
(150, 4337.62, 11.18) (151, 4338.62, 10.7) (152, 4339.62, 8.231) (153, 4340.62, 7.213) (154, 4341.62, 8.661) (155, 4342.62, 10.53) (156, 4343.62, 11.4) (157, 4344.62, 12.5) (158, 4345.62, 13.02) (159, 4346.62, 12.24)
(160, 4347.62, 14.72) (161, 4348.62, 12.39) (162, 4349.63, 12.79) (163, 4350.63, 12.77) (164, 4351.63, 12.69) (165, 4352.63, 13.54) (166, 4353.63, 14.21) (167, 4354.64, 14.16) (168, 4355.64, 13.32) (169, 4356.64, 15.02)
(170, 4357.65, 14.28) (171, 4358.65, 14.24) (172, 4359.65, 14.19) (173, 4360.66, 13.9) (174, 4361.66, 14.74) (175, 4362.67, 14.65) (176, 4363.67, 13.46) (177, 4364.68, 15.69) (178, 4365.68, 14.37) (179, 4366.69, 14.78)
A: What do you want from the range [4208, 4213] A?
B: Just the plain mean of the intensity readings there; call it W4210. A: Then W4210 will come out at 14.6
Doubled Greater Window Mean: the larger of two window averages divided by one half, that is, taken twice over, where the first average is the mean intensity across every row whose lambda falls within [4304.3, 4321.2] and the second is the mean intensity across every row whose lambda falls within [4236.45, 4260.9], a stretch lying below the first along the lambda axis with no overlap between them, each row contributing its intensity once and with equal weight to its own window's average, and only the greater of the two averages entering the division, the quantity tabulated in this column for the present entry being 27.82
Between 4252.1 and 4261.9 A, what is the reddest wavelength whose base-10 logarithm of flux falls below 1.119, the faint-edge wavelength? 4260.42 A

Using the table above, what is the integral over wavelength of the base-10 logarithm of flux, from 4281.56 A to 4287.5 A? 7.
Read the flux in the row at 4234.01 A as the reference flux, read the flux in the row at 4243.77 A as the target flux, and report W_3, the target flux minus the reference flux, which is 1.4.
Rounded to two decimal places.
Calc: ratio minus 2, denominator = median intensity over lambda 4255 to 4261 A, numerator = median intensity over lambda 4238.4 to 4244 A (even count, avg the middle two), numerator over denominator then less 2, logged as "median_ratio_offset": -0.91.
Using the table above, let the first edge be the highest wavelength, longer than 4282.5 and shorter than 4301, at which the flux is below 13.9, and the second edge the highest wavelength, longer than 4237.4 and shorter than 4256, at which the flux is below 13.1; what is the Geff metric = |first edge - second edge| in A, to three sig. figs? 50.2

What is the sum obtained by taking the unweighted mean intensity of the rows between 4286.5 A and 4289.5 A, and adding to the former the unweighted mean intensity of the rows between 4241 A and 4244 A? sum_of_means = 27.6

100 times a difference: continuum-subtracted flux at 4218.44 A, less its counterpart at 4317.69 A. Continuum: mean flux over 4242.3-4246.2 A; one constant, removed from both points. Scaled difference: -121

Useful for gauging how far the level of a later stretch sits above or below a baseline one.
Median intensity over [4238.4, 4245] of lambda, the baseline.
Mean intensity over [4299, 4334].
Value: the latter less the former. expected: -1.6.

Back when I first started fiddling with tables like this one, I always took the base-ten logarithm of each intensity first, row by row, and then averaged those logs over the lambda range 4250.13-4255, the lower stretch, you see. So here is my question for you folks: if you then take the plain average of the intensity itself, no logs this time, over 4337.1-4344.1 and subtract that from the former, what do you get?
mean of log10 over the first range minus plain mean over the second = -8.6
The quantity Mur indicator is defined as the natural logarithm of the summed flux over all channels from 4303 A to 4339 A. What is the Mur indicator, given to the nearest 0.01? 6.16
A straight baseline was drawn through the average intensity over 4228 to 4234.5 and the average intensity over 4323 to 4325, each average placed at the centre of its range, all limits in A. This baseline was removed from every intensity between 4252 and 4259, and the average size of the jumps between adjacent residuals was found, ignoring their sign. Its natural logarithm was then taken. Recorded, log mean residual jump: -0.20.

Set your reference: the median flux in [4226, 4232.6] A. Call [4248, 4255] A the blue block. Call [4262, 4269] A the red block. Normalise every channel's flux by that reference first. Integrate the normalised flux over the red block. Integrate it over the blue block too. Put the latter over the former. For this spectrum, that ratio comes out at 0.97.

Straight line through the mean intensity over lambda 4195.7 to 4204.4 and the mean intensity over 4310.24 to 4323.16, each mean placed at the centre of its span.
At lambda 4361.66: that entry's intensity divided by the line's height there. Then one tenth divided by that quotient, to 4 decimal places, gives 0.0914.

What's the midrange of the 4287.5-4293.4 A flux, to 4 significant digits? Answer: 13.16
